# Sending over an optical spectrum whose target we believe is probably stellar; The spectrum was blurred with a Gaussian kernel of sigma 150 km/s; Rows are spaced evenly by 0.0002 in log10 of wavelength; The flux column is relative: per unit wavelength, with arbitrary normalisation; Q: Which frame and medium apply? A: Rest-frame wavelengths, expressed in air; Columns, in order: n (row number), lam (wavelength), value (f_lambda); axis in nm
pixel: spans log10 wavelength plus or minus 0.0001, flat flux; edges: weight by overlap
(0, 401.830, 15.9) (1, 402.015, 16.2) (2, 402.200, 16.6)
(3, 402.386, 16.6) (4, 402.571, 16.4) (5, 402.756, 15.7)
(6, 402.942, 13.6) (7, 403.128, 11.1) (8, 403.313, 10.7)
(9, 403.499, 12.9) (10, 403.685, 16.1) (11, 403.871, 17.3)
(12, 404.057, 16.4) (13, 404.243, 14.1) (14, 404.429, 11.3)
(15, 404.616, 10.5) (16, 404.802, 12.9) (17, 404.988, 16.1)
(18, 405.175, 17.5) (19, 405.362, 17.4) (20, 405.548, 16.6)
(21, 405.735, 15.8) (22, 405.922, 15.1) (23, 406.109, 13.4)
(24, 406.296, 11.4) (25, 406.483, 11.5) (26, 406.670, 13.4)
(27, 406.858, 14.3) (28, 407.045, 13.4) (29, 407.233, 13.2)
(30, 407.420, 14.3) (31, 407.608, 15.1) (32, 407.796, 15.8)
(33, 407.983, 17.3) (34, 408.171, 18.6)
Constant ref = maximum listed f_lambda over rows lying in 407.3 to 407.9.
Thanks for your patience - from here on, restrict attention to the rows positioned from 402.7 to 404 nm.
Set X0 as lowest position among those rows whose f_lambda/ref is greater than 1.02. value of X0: 403.871 nm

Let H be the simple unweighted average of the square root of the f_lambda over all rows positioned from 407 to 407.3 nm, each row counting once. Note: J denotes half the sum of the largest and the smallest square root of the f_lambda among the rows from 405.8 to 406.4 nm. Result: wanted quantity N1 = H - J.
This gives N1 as 0.0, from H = 3.6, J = 3.63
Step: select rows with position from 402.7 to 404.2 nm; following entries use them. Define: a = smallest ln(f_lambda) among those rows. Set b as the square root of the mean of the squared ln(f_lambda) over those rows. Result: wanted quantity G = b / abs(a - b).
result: 10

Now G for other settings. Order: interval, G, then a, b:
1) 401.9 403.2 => 9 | 2.41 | 2.71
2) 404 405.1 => 11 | 2.35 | 2.60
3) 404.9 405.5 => 53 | 2.78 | 2.83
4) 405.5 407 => 13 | 2.43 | 2.63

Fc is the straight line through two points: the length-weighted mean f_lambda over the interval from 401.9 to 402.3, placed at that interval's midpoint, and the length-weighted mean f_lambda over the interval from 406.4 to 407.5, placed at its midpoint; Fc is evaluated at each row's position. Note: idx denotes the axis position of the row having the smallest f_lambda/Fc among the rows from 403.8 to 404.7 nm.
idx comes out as 404.616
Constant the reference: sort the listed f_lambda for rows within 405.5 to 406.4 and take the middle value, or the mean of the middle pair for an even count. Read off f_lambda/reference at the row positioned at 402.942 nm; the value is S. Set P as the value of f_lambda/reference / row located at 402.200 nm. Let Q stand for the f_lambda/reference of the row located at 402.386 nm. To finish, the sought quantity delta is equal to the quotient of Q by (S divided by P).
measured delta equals 1.3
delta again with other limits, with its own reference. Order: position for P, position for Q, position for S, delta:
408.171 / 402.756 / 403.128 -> 1.7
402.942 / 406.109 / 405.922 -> 0.8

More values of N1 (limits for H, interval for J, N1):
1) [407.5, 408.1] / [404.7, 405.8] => 0.1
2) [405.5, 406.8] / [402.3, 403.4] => 0.0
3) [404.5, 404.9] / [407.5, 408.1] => -0.6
